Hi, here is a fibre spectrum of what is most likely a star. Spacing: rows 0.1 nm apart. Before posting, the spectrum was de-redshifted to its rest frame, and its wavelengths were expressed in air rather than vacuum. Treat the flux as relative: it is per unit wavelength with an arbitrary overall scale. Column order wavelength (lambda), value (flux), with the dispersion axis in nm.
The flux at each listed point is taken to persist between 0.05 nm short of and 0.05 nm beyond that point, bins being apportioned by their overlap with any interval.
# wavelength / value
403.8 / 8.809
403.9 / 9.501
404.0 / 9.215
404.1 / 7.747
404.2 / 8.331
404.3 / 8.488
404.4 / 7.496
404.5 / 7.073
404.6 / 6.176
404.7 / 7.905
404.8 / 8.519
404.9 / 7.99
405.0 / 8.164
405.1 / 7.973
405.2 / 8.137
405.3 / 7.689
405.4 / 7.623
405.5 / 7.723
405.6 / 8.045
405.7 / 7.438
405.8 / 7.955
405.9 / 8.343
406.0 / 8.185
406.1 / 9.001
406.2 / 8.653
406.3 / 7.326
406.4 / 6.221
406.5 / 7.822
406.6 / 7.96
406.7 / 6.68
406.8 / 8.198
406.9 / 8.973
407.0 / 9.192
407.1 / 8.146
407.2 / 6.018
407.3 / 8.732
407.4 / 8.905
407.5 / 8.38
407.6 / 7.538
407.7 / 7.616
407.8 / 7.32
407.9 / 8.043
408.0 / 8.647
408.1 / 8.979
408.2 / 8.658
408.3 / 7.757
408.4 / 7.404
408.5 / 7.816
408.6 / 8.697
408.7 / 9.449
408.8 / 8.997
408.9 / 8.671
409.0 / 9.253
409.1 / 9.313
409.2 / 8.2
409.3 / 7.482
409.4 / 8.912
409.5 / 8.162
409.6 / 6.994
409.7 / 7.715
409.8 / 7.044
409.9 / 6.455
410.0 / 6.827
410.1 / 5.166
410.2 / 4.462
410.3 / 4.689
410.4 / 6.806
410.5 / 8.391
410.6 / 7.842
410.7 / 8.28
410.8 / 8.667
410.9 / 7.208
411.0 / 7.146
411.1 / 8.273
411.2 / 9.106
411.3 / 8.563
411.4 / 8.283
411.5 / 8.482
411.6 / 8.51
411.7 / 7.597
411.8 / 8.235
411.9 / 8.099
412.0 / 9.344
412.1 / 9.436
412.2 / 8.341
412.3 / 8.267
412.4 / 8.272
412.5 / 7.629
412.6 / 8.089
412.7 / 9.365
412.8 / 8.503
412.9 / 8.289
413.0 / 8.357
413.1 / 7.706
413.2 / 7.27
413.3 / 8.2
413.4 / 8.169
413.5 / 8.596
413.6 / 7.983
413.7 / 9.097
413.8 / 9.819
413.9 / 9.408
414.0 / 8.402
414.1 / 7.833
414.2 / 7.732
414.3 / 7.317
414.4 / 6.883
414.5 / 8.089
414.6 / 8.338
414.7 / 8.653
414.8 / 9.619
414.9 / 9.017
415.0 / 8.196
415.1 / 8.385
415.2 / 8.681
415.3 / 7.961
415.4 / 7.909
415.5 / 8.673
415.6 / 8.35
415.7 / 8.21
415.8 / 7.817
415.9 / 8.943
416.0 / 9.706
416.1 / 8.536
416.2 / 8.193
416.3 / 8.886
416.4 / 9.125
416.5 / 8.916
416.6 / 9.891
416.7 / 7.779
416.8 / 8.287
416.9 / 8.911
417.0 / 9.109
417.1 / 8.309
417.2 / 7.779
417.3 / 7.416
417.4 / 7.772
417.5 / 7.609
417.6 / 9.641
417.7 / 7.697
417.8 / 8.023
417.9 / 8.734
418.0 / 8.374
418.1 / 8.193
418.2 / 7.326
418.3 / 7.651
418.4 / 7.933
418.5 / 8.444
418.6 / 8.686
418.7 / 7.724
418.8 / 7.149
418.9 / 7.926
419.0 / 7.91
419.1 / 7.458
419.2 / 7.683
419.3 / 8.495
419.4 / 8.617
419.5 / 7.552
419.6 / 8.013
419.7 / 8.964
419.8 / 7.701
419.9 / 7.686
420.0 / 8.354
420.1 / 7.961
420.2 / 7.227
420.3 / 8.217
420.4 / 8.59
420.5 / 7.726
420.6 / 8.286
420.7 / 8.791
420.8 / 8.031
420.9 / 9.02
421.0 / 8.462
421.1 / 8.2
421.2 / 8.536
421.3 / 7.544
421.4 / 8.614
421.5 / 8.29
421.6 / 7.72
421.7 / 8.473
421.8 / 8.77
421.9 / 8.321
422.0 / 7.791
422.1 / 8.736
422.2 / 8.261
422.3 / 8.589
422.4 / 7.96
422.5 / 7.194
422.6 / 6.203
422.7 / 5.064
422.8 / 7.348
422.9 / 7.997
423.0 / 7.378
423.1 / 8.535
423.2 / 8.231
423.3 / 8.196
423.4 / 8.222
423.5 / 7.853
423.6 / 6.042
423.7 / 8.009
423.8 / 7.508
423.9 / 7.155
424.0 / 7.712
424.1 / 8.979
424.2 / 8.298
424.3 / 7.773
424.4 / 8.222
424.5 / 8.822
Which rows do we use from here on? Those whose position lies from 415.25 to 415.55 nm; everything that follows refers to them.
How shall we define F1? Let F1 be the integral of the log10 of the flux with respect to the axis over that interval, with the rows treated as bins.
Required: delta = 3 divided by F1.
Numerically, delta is 11.0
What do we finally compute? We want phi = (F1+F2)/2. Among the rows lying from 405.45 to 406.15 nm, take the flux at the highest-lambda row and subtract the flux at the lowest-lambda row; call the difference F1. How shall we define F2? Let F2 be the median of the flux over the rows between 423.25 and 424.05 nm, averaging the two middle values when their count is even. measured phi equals 4.53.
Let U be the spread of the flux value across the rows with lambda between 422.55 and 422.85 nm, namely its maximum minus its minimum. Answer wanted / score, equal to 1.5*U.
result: 3.4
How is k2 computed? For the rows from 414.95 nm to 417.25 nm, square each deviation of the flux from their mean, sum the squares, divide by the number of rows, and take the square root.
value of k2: 0.6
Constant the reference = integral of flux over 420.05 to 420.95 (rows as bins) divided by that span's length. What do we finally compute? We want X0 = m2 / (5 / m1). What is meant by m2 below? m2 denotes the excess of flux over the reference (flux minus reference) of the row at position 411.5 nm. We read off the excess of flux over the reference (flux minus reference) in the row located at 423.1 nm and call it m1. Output 0.02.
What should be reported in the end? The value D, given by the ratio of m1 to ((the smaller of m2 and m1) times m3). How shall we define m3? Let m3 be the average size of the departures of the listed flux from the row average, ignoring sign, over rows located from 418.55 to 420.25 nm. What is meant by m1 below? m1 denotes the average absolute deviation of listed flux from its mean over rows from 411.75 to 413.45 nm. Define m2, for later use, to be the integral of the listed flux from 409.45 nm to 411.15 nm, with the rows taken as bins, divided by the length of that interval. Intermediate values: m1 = 0.40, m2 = 7.1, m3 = 0.407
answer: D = 2.46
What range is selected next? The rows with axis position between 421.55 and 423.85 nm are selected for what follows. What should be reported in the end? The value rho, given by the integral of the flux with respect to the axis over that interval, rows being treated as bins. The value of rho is 18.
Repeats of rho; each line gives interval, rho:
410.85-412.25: 12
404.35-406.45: 16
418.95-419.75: 6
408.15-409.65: 13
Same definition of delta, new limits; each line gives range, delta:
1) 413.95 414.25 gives 11.1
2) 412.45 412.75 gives 10.9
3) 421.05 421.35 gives 11.0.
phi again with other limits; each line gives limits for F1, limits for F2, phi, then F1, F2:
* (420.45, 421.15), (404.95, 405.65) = 4.22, 0.5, 8.0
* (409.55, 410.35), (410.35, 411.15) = 2.88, -2.3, 8.1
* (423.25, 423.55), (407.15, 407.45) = 4.19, -0.3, 8.7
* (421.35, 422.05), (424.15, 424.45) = 3.70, -0.8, 8.2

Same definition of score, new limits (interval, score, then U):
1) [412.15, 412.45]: 0.1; 0.1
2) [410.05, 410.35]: 1.1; 0.7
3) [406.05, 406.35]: 2.5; 1.7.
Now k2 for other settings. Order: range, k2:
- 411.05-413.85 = 0.6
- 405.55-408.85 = 0.8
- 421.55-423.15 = 1.0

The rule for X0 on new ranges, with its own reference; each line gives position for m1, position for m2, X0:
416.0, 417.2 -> -0.13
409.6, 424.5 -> -0.15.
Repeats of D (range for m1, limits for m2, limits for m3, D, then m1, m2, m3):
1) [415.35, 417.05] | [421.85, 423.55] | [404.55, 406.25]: 2.58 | 0.50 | 7.8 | 0.387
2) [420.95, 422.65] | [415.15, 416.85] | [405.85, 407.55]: 1.36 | 0.49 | 8.6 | 0.733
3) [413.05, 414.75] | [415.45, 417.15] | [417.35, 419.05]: 2.24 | 0.57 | 8.7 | 0.446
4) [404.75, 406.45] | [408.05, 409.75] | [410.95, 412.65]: 2.47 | 0.43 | 8.4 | 0.405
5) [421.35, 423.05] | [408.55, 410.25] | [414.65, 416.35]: 2.36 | 0.70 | 7.8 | 0.423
